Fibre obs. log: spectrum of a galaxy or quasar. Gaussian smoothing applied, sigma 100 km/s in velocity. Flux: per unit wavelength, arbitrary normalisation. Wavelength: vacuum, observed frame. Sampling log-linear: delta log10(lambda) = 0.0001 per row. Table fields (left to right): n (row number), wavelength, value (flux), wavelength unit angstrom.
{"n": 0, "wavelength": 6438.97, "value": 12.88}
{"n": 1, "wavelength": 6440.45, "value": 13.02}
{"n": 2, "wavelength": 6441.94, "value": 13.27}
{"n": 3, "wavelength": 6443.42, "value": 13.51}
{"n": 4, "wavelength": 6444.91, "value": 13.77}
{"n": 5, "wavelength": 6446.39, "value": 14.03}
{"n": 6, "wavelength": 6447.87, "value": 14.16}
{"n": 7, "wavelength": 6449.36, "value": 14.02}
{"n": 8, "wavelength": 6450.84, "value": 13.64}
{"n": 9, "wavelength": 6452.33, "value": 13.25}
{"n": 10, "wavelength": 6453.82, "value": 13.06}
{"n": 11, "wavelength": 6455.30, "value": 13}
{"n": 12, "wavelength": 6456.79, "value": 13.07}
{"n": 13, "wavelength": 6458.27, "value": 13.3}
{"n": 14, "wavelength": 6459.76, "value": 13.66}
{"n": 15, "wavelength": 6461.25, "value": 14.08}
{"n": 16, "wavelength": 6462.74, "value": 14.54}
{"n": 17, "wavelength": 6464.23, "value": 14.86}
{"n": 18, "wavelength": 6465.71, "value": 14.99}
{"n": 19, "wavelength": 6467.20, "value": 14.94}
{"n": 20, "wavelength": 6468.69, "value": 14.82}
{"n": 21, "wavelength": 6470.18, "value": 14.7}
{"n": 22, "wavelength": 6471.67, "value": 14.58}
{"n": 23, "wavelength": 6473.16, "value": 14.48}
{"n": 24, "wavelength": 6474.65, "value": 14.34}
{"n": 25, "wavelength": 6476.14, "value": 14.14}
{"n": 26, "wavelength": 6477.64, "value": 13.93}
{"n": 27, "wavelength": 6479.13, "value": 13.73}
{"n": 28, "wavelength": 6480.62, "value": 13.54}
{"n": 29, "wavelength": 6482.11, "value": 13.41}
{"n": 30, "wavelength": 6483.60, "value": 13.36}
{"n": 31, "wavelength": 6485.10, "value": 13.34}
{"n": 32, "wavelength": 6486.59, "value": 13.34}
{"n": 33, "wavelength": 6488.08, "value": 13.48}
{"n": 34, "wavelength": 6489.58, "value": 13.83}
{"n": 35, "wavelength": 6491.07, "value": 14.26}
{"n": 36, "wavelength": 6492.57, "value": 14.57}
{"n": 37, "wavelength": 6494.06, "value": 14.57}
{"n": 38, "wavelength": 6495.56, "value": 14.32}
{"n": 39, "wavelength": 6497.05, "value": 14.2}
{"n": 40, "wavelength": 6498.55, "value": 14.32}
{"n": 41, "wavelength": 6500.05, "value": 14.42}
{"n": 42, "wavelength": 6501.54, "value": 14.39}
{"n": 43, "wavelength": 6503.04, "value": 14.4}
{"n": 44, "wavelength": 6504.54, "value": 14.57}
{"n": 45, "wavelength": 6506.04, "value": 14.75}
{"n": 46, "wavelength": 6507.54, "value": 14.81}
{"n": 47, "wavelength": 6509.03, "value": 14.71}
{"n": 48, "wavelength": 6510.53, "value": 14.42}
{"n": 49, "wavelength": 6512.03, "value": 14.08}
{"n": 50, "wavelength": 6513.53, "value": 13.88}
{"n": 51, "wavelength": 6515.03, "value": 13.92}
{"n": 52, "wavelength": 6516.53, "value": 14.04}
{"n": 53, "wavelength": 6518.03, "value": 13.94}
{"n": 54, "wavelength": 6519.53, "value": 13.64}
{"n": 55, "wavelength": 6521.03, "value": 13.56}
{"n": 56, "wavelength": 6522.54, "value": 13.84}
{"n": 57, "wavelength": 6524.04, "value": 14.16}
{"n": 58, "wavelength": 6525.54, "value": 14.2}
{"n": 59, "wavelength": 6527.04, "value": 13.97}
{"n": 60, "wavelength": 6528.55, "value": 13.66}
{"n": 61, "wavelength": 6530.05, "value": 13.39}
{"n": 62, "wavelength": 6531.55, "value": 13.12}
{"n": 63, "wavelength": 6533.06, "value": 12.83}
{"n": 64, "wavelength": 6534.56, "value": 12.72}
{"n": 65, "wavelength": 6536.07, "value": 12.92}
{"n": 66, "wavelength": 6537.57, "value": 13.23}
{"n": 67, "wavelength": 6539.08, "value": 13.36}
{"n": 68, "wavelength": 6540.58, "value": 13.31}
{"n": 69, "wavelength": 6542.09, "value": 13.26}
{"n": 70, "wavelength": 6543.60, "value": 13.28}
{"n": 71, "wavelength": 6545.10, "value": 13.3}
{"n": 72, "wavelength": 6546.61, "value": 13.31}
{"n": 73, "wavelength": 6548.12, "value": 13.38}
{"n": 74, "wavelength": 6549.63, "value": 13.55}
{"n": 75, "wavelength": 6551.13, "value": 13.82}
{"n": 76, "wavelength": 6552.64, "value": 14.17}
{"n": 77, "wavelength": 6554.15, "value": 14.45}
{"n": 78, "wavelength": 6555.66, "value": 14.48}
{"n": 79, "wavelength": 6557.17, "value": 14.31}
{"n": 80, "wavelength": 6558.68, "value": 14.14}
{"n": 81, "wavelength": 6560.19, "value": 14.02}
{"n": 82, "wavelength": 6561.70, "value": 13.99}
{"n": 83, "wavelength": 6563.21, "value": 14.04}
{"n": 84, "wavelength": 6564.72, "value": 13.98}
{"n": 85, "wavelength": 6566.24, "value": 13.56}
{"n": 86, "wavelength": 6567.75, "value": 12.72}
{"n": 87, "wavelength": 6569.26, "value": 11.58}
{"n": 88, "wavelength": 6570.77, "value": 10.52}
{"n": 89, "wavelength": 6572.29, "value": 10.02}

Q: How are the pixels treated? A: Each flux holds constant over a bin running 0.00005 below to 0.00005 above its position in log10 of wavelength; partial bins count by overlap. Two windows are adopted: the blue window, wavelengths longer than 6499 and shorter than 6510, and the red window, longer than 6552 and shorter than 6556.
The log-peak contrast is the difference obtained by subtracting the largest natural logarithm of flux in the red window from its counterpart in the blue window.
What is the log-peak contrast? 0.023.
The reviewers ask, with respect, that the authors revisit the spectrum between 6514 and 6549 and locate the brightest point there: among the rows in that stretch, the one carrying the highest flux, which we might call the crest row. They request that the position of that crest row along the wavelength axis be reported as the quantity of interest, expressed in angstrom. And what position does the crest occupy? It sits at 6525.54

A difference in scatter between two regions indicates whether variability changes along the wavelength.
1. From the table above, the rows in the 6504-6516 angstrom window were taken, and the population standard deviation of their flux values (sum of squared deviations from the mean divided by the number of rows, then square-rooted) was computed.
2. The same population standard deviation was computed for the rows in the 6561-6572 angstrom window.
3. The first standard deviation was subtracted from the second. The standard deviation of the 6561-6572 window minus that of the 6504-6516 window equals 0.9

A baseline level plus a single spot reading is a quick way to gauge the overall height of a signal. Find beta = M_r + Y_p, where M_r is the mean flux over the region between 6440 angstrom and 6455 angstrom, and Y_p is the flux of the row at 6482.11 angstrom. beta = 27.0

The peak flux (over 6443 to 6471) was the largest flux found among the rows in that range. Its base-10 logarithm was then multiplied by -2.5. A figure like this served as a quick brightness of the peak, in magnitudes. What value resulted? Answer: -2.94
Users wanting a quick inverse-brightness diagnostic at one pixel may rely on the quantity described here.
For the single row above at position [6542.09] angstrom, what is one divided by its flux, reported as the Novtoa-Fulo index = 0.075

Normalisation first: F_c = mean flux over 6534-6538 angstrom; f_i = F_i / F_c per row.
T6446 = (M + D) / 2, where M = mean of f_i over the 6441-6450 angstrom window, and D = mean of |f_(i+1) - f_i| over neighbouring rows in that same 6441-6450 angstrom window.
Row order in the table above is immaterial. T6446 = 0.54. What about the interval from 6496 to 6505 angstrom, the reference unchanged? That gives 0.56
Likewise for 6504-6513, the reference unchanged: 0.57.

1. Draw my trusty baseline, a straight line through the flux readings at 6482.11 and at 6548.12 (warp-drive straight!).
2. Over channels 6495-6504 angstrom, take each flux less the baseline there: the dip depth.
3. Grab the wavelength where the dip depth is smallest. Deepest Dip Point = 6497.05 angstrom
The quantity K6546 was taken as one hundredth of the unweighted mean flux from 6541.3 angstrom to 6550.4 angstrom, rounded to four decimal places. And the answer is 0.1335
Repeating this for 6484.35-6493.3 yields 0.1380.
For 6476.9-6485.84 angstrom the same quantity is 0.1355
